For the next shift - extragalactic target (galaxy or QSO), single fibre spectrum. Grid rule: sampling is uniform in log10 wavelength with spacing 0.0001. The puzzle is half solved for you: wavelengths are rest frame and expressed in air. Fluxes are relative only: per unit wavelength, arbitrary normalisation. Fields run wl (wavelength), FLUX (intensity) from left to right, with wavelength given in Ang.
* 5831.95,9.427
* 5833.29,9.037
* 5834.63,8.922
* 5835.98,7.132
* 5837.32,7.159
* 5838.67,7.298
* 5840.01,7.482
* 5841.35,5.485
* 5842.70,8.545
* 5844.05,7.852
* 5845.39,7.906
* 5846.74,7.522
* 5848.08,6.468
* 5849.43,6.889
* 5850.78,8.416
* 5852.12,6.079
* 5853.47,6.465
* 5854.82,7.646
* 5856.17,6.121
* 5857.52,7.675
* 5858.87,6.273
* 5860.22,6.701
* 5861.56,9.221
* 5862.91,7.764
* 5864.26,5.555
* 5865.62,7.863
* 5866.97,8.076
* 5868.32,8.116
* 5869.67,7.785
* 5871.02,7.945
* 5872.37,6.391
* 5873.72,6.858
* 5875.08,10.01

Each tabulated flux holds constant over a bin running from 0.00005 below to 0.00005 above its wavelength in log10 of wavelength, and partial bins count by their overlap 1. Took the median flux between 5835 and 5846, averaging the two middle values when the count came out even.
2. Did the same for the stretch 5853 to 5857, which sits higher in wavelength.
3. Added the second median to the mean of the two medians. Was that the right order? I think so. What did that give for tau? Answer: 13.4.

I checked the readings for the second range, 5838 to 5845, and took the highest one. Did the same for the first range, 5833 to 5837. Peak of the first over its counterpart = 1.06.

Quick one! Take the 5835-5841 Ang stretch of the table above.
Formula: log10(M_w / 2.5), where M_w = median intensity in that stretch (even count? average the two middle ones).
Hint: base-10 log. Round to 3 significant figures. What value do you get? 0.461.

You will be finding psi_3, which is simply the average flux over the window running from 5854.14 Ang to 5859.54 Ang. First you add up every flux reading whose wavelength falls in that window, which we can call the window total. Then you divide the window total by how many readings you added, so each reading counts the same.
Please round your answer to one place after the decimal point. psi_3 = 6.9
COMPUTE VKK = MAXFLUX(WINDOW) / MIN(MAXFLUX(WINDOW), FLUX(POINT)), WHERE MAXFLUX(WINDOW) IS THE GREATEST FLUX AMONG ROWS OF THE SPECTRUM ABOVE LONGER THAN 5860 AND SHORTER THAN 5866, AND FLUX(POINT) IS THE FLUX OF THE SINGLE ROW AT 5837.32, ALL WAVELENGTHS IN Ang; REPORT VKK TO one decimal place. 1.3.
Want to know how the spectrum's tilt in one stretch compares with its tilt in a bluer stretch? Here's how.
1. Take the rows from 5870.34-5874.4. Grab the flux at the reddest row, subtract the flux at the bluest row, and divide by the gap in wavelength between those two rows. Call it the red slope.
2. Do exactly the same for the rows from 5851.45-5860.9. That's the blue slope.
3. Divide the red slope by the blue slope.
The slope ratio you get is -5.2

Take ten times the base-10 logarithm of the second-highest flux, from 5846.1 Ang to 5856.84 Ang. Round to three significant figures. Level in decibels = 8.83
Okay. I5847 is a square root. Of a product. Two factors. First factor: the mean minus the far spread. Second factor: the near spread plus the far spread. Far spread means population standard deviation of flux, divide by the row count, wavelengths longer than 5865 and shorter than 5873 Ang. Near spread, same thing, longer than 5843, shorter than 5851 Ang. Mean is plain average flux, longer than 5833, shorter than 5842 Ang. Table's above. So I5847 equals 2.9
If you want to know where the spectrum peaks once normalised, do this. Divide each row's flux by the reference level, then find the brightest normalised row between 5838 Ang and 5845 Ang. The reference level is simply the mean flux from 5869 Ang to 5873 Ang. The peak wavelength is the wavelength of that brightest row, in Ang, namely 5842.70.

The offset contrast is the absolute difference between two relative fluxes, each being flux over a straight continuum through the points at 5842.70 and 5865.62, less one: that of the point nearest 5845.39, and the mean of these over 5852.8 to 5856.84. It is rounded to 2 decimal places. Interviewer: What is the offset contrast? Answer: 0.11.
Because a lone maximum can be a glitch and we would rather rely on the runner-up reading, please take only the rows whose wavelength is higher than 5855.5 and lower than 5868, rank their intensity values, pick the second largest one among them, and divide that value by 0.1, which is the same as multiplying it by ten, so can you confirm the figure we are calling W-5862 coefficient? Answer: 81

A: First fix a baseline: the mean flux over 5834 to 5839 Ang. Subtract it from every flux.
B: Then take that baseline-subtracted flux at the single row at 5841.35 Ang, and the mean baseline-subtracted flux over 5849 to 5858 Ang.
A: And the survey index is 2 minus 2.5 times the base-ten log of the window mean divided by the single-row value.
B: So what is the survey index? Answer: 3.4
